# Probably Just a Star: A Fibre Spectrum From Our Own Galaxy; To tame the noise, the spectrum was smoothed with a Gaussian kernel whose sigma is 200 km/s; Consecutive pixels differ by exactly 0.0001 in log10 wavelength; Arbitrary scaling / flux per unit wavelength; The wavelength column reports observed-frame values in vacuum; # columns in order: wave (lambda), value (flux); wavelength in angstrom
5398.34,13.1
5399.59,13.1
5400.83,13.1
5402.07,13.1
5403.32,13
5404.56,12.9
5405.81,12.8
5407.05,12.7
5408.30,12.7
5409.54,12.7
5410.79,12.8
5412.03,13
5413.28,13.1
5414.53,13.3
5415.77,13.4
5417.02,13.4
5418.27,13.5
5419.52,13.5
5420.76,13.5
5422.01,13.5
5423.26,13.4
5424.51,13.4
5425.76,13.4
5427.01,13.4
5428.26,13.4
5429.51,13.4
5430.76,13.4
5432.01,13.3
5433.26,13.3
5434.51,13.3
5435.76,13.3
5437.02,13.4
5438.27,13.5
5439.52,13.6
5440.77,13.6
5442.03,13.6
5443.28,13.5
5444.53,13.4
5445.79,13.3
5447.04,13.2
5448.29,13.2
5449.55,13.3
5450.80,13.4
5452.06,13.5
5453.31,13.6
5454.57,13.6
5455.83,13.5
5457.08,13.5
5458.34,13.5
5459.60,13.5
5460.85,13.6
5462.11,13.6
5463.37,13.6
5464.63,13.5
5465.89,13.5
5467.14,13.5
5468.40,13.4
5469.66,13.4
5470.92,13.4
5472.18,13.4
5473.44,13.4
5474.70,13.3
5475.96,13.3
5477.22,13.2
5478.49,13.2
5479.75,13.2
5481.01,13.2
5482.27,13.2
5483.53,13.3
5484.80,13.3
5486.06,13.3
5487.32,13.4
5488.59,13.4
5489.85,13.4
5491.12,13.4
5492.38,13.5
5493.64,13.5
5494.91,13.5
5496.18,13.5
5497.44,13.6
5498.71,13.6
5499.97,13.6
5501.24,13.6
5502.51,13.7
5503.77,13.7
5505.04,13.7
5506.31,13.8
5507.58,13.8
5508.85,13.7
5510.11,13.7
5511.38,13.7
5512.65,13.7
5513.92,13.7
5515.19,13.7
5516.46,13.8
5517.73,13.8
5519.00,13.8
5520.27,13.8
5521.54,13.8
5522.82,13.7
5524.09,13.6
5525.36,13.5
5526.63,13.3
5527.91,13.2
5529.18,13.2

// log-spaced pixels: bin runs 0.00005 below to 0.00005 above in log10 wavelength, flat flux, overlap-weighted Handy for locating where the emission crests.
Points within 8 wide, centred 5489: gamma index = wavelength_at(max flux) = 5492.38 angstrom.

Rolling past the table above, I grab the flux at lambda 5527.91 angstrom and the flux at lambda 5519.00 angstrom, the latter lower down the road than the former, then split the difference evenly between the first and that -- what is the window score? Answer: 13.5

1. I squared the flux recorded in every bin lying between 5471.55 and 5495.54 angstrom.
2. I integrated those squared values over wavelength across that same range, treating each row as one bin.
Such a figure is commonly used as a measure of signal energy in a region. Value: 4267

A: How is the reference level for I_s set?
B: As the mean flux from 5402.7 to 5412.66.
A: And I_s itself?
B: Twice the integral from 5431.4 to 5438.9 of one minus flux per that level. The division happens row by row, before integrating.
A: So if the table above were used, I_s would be -0.61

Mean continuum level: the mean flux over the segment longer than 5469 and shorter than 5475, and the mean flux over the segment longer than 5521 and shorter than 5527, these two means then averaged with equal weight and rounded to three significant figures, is 13.5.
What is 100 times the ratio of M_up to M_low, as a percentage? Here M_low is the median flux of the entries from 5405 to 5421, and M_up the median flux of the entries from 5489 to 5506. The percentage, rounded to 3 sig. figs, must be 104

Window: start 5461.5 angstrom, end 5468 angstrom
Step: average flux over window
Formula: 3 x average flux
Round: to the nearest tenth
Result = 40.6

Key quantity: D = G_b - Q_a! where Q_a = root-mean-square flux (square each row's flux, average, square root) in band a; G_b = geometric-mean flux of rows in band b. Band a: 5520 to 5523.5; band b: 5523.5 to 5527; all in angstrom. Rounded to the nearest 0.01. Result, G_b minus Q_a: -0.30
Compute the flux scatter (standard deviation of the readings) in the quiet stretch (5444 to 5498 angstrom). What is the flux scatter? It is 0.13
